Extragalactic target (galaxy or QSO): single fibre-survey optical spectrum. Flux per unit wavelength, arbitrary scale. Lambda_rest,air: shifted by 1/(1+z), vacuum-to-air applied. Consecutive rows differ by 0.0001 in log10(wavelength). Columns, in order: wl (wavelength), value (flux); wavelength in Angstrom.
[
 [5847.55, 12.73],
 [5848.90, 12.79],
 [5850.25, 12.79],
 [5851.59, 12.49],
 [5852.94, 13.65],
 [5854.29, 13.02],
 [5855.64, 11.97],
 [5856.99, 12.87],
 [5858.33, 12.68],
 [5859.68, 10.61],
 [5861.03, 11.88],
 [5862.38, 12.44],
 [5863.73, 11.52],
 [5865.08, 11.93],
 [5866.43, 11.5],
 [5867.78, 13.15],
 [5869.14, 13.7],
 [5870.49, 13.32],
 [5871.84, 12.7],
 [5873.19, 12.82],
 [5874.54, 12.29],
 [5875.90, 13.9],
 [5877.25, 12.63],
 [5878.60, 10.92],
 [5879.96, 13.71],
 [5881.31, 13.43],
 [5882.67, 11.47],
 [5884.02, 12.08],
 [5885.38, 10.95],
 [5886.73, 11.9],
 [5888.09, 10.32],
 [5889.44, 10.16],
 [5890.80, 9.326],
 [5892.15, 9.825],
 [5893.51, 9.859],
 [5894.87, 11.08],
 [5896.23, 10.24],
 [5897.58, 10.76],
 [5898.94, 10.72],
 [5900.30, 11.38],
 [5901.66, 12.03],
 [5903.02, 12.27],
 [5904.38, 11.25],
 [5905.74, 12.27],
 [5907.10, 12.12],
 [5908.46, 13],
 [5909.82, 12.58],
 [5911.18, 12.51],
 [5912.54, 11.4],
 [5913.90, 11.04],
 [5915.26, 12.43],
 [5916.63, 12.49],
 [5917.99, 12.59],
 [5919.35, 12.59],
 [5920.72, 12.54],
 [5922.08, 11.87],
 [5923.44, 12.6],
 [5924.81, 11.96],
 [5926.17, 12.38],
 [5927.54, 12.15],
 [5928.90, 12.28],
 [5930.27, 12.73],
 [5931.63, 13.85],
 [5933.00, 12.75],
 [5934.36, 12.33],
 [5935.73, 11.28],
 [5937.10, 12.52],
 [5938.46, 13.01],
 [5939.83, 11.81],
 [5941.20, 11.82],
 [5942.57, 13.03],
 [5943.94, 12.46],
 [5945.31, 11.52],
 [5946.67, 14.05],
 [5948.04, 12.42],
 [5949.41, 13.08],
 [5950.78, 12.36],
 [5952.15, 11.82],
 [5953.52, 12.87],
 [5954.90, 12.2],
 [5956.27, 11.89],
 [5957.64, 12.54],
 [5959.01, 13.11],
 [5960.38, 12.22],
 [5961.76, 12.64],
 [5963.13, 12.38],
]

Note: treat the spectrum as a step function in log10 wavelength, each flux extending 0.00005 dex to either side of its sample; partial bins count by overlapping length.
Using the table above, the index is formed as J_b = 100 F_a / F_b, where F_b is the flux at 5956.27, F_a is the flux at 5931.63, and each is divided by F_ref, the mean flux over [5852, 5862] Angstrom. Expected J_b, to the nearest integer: 116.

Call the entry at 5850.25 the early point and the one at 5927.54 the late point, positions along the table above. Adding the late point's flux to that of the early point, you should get 24.94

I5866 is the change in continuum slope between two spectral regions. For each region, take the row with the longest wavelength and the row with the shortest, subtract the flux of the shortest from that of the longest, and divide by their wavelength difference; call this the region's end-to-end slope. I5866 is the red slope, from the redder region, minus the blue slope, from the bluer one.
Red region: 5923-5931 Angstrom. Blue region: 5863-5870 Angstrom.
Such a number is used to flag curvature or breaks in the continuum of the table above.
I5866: -0.38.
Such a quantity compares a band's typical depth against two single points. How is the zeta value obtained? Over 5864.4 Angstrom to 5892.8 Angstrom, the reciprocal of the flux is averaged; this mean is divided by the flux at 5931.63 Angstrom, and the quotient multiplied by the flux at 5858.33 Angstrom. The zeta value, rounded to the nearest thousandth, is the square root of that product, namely 0.278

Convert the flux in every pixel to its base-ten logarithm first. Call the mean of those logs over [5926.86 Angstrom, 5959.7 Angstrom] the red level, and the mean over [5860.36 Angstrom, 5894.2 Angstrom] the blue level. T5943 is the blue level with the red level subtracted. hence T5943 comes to -0.023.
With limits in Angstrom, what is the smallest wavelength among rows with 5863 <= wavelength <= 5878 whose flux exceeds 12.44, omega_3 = 5867.78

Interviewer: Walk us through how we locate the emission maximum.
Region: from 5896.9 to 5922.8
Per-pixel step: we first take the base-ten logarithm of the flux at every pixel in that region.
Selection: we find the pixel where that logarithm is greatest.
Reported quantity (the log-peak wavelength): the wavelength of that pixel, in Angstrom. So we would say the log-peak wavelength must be 5908.46 Angstrom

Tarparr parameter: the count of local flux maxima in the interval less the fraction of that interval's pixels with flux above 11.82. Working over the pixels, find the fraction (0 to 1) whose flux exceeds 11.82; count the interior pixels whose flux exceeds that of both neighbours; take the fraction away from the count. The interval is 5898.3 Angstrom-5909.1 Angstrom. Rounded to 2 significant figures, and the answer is 1.4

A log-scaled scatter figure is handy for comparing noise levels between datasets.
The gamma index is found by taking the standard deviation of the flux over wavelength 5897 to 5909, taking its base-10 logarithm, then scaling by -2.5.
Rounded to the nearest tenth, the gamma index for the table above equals 0.3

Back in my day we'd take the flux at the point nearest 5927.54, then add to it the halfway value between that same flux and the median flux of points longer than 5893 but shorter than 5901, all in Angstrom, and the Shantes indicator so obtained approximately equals 23.6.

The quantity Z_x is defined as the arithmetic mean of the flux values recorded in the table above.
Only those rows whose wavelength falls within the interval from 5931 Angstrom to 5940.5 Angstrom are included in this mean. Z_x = 12.5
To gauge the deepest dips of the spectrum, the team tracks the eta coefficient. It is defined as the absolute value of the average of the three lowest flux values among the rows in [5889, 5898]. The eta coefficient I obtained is 9.7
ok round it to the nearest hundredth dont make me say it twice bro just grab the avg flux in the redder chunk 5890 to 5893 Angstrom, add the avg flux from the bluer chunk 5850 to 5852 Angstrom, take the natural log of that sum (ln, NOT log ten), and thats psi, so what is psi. 3.10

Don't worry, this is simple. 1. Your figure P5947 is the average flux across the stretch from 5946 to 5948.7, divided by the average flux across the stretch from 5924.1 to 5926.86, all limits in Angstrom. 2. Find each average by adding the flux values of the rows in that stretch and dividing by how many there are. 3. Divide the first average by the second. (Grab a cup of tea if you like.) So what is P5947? 1.09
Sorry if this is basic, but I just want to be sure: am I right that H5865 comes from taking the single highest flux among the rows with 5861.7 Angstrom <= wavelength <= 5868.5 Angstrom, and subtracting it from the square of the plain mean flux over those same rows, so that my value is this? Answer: 133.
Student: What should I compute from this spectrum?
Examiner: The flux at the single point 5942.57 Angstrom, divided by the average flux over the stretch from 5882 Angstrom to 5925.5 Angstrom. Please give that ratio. 1.128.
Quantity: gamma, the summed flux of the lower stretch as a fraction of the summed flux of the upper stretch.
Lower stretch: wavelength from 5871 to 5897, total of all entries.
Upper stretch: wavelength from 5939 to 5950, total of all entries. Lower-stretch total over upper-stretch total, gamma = 2.2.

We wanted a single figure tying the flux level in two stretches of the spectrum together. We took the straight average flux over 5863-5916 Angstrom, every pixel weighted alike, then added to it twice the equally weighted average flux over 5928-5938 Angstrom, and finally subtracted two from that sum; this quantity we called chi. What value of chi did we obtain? 34.9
